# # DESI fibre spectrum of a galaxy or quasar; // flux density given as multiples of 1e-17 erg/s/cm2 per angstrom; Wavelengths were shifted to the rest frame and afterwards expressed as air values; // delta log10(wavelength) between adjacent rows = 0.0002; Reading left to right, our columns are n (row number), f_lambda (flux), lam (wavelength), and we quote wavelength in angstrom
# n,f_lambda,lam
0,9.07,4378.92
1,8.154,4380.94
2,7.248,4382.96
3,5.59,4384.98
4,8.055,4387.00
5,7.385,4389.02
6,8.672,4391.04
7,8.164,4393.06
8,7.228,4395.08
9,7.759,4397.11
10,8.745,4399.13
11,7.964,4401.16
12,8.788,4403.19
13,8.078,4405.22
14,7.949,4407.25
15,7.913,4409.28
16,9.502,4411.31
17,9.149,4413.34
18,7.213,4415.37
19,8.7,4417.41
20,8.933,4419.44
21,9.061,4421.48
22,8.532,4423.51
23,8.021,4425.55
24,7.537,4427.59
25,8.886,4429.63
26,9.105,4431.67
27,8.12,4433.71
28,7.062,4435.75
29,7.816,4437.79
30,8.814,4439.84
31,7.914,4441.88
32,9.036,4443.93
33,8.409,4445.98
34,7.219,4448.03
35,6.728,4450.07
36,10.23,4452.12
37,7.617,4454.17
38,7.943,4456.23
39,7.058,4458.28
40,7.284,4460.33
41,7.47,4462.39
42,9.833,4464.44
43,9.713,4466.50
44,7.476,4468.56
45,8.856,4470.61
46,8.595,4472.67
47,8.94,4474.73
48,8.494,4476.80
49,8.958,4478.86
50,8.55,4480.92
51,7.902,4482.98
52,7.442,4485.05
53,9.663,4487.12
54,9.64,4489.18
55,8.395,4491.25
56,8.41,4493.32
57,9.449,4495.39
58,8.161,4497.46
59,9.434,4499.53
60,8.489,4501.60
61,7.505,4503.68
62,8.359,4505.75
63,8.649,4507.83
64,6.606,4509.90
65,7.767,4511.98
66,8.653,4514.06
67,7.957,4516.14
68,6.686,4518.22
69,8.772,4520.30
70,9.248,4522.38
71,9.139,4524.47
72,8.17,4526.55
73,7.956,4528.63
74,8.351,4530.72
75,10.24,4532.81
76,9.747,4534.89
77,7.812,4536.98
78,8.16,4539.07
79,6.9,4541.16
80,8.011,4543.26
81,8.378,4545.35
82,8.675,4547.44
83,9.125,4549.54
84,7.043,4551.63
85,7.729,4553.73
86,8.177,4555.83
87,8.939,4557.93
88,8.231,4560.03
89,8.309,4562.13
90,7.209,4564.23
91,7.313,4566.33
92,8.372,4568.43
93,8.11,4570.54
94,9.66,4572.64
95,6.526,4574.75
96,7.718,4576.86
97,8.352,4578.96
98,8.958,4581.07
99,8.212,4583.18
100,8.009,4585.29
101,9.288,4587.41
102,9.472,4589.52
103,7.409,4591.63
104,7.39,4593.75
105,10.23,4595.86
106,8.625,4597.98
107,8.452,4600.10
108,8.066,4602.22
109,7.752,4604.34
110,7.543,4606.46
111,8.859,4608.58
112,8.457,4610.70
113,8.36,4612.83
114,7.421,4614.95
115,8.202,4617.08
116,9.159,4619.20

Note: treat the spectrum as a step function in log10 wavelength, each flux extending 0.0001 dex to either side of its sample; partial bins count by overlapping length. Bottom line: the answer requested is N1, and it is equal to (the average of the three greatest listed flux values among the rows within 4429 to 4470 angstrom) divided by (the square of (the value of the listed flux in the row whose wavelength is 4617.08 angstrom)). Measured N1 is 0.15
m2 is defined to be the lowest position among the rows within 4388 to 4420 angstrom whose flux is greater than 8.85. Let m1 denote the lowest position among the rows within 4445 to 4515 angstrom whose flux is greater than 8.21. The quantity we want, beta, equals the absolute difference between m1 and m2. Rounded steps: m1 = 4445.98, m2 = 4411.31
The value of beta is 34.7 angstrom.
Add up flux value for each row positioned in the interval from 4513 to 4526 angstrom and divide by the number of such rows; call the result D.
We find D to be 8.4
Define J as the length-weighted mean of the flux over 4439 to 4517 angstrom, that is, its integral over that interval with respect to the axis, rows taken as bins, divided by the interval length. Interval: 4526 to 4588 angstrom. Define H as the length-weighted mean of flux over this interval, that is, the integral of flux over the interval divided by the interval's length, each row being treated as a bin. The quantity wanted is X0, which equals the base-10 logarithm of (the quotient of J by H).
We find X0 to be 0.006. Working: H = 8.2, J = 8.36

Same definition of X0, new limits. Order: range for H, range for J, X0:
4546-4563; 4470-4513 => 0.011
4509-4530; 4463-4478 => 0.036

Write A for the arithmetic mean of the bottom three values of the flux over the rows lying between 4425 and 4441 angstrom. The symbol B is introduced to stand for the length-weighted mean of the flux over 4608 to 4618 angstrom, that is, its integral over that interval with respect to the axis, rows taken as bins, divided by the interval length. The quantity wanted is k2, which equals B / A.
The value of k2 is 1.10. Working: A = 7.47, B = 8.23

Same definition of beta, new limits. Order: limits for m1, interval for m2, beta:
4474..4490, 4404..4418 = 63.4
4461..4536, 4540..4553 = 85.1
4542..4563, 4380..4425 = 134.0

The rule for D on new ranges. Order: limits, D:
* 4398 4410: 8.2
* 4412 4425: 8.6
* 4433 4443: 7.9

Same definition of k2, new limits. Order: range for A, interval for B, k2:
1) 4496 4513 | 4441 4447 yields 1.16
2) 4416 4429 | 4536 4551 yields 1.01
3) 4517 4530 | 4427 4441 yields 1.08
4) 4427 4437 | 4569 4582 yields 1.09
